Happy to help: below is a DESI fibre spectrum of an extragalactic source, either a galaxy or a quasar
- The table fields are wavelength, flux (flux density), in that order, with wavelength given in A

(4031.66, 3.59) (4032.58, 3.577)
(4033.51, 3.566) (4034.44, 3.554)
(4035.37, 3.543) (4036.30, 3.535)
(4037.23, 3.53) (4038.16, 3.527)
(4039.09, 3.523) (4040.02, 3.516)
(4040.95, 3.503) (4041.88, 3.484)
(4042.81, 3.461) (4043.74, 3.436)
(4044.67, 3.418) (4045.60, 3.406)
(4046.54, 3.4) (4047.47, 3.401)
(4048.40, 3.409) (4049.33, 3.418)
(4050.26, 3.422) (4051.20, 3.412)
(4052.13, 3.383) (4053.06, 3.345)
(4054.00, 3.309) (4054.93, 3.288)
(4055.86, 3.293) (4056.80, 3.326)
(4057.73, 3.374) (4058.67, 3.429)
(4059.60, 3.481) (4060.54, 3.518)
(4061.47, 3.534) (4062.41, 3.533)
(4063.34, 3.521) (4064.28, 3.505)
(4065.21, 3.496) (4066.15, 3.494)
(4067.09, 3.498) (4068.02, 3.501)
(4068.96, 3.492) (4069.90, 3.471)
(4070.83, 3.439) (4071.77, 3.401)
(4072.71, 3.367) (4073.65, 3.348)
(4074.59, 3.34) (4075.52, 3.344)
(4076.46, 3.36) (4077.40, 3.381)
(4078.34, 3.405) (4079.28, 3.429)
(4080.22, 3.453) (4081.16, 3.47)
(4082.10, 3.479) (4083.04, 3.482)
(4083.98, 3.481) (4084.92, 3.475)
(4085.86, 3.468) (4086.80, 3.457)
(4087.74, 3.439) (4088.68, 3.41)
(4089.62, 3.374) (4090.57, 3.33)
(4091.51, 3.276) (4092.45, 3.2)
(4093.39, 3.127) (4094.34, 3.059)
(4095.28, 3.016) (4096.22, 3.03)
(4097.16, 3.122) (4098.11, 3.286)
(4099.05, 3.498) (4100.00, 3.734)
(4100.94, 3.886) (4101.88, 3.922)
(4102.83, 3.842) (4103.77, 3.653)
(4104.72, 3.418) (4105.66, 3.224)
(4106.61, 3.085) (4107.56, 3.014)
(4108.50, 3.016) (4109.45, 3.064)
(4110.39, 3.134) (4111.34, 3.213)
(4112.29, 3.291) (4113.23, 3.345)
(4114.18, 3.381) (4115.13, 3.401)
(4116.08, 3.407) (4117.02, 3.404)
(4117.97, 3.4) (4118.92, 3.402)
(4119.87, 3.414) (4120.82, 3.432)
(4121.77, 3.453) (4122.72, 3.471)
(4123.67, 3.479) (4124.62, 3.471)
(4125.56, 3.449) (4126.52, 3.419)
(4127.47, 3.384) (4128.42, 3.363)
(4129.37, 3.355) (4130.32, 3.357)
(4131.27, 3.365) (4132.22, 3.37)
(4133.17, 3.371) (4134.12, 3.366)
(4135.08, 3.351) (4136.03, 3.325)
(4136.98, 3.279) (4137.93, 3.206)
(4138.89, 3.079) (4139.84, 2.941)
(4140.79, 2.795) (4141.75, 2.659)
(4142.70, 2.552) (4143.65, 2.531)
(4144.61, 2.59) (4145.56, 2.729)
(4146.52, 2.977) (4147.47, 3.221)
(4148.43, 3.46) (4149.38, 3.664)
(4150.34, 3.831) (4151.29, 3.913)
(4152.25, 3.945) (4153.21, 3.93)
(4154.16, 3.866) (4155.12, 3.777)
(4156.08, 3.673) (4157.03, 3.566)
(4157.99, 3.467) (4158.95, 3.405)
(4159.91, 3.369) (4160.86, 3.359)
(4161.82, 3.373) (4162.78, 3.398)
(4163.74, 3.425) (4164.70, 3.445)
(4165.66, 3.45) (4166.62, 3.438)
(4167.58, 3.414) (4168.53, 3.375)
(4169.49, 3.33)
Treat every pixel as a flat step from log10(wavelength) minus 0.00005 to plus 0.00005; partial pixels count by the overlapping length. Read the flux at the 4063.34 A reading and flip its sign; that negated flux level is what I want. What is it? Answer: -3.52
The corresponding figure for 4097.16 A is -3.12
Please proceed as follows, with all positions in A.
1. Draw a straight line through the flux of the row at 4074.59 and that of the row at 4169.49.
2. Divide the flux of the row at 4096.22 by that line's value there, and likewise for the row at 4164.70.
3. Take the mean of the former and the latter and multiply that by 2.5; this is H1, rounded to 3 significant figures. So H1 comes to 2.43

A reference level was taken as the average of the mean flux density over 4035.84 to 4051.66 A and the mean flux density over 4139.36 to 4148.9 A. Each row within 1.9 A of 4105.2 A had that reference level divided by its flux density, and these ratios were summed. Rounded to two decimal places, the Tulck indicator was 3.78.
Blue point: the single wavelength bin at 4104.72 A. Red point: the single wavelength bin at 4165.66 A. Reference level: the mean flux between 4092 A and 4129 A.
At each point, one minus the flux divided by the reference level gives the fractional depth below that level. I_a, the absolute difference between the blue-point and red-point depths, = 0.010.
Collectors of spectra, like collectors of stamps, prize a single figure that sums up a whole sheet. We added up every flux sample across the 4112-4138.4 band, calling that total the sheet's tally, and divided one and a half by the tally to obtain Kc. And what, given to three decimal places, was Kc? 0.016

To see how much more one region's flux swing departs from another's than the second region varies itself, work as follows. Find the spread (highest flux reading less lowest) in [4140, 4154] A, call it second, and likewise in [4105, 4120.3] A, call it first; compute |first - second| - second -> -0.40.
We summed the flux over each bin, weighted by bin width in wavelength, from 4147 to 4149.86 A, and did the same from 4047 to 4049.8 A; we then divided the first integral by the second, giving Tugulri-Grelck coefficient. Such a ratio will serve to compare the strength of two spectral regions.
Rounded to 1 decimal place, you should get 1.0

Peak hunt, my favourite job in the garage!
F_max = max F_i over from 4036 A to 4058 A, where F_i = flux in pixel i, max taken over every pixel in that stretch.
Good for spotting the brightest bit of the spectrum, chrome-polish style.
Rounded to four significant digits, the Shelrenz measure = 3.535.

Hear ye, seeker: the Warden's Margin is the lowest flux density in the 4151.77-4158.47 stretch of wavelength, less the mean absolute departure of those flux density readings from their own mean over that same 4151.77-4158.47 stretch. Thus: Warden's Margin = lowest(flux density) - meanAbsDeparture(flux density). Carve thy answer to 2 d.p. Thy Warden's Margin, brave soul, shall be 3.31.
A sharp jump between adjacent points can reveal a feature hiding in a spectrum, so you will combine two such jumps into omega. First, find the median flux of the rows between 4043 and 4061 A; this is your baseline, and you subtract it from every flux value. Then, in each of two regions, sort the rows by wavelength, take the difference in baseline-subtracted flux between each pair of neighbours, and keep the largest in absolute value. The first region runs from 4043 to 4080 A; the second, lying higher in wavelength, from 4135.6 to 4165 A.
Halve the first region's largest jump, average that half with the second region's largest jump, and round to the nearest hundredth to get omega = 0.14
